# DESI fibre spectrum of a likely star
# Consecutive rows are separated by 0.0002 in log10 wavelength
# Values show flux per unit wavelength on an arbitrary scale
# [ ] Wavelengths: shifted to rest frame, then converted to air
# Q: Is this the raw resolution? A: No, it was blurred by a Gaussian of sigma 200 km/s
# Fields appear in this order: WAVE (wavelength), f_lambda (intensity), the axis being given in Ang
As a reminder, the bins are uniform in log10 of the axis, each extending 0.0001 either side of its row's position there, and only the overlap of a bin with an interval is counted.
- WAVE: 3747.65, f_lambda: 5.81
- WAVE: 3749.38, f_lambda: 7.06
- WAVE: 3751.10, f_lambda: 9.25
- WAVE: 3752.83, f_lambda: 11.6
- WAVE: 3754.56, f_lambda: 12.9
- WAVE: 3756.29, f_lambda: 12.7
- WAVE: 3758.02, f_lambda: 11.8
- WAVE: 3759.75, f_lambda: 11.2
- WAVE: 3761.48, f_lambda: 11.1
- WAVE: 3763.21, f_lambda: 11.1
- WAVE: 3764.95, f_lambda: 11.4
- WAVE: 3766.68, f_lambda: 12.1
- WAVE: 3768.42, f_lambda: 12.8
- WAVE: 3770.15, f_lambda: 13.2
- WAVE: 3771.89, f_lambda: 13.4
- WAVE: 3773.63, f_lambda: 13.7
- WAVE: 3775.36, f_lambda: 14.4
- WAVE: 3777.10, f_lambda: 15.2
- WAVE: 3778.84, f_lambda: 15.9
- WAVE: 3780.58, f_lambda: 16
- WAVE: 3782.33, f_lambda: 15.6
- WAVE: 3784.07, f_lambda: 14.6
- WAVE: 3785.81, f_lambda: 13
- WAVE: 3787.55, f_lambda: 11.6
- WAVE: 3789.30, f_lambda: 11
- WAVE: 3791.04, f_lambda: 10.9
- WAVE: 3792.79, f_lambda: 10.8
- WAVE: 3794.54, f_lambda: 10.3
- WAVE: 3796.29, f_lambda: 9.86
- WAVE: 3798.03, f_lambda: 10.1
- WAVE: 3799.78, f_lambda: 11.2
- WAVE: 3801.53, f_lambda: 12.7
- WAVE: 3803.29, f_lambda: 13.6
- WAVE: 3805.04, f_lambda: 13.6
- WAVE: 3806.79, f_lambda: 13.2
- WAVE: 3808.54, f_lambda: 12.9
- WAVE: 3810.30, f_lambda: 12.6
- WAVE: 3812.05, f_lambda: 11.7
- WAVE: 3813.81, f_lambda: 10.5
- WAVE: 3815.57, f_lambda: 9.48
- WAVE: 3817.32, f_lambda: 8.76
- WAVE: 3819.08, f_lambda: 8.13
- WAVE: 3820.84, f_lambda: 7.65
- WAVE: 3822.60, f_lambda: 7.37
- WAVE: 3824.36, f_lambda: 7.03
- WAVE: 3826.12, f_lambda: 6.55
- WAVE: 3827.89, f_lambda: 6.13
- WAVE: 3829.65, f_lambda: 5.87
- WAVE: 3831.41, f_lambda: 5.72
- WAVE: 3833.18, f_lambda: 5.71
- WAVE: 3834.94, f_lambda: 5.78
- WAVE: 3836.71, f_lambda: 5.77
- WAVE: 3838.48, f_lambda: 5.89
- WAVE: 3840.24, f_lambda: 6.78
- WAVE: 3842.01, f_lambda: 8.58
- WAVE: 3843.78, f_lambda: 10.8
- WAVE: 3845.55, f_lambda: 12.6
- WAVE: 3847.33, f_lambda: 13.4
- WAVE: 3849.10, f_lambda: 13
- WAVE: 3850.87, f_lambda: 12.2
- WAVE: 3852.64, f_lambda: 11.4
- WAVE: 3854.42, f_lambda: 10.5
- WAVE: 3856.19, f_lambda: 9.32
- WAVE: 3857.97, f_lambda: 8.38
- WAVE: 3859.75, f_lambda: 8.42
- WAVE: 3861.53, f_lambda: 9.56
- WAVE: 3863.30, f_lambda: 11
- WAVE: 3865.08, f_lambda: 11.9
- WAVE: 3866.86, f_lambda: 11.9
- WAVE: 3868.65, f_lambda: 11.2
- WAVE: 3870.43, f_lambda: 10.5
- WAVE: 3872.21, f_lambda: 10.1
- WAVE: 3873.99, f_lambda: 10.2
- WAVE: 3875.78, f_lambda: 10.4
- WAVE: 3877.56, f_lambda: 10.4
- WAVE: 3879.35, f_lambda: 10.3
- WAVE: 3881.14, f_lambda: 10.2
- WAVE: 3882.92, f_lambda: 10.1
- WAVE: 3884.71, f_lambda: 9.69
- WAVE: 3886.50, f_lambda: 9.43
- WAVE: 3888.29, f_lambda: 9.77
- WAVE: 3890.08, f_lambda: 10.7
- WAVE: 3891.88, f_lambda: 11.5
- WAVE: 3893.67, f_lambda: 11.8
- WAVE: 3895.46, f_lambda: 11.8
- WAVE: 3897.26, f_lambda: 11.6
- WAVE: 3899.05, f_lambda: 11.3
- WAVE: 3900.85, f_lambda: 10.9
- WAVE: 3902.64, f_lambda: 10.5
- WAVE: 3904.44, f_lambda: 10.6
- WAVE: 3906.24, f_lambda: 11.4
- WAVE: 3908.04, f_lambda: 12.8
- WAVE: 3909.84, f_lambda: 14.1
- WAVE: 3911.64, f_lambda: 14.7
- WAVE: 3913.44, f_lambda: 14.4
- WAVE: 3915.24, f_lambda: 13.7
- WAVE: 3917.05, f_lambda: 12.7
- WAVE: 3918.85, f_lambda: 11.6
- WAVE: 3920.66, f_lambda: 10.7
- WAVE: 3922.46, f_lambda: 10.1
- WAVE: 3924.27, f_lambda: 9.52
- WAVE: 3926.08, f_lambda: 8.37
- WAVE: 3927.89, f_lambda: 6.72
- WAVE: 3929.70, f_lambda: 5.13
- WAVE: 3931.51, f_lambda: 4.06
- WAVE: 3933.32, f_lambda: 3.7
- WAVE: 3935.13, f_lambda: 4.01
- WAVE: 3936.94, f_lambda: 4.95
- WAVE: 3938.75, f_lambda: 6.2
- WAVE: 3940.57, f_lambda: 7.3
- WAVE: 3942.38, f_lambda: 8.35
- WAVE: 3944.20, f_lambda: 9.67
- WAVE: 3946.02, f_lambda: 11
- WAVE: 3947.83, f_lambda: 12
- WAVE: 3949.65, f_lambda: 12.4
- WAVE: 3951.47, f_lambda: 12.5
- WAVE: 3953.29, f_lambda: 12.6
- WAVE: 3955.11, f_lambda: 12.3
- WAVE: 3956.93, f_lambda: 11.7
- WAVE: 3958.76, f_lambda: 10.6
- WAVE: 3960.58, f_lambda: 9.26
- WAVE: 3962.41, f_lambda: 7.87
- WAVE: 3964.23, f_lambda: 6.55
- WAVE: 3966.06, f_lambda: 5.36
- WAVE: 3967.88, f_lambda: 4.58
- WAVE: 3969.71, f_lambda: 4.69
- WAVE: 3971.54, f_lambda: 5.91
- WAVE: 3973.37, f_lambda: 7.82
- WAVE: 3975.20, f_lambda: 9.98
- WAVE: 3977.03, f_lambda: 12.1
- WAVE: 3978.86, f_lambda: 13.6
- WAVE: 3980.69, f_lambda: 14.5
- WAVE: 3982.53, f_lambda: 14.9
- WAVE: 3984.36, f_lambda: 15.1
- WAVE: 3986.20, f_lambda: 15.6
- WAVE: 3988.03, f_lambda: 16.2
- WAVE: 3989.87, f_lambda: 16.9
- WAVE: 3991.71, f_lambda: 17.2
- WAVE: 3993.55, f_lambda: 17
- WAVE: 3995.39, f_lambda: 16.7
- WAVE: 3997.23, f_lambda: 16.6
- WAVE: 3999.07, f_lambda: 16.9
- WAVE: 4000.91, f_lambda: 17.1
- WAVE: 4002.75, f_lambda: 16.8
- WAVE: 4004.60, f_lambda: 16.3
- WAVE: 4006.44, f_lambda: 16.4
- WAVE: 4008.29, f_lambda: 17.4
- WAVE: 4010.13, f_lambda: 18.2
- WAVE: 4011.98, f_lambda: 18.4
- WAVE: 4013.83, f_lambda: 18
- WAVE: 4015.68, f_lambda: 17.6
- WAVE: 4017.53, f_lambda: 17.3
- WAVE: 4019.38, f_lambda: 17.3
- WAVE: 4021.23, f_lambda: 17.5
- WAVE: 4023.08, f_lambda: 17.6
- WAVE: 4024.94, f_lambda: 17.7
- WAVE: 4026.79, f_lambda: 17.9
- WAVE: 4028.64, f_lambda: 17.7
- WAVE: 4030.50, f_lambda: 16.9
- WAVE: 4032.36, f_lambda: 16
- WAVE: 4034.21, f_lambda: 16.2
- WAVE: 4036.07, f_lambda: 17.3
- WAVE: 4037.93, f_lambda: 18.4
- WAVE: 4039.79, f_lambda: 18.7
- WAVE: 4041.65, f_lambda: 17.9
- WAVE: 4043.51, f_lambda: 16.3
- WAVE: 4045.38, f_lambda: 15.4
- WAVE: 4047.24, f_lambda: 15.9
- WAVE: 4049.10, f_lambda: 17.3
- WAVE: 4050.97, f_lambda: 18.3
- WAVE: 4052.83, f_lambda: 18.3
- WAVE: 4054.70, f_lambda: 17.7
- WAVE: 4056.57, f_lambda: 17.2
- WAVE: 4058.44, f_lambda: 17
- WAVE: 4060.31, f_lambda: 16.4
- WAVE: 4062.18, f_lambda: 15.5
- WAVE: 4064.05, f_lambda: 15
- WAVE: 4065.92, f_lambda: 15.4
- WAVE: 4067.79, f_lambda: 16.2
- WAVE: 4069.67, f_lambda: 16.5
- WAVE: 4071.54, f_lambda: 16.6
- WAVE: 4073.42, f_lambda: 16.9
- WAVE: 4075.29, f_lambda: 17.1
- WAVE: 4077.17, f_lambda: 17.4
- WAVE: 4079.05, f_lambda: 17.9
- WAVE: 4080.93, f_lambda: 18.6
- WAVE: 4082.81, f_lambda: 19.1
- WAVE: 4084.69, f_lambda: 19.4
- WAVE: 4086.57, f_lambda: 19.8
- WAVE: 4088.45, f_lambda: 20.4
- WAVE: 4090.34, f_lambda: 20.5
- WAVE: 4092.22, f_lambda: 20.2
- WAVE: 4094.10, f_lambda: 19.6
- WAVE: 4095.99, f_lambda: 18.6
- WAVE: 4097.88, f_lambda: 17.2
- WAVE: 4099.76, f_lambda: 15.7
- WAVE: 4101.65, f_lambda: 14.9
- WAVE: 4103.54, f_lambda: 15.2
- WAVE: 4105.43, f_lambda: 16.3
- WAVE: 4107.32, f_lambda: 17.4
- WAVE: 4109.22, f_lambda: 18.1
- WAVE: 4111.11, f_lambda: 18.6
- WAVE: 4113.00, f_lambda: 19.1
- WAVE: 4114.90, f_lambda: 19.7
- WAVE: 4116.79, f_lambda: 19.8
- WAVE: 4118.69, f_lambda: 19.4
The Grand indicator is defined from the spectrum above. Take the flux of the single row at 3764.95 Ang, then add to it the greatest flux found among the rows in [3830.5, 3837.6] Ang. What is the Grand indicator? 17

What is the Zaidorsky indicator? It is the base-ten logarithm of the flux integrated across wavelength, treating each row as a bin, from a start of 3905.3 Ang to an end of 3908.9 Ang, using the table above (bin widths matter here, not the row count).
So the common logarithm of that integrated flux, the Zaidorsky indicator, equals 1.64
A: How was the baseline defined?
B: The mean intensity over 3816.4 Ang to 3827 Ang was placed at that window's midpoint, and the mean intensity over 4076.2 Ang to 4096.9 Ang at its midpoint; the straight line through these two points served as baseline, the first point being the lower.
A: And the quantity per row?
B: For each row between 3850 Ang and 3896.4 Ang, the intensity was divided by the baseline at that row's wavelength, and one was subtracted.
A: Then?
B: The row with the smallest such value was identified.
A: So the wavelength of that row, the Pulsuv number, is 3886.50 Ang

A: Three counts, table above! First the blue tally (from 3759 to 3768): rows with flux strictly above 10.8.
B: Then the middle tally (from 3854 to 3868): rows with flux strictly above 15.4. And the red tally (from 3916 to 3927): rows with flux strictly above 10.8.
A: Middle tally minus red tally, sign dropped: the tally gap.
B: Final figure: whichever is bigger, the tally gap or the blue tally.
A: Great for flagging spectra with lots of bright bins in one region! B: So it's 5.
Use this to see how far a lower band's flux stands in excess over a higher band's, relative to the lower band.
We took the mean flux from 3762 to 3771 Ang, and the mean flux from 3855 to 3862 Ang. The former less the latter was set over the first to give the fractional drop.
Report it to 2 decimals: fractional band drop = 0.26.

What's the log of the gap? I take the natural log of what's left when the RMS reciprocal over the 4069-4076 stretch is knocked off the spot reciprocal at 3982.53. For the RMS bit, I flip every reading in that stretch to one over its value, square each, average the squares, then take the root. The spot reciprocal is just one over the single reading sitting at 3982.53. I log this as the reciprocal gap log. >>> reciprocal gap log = -4.9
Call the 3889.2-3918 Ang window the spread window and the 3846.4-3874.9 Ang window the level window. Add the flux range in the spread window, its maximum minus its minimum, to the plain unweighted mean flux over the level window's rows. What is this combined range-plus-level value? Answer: 15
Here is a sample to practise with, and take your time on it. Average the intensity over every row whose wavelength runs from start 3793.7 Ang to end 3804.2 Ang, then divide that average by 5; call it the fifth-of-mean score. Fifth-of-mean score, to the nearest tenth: 2.3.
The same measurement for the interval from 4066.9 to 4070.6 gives 3.3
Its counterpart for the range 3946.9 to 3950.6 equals 2.4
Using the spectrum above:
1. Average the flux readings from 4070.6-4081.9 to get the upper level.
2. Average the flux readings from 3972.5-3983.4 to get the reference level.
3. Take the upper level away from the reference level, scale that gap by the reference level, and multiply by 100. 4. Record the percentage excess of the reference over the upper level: -43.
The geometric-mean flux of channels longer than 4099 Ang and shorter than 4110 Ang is 16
